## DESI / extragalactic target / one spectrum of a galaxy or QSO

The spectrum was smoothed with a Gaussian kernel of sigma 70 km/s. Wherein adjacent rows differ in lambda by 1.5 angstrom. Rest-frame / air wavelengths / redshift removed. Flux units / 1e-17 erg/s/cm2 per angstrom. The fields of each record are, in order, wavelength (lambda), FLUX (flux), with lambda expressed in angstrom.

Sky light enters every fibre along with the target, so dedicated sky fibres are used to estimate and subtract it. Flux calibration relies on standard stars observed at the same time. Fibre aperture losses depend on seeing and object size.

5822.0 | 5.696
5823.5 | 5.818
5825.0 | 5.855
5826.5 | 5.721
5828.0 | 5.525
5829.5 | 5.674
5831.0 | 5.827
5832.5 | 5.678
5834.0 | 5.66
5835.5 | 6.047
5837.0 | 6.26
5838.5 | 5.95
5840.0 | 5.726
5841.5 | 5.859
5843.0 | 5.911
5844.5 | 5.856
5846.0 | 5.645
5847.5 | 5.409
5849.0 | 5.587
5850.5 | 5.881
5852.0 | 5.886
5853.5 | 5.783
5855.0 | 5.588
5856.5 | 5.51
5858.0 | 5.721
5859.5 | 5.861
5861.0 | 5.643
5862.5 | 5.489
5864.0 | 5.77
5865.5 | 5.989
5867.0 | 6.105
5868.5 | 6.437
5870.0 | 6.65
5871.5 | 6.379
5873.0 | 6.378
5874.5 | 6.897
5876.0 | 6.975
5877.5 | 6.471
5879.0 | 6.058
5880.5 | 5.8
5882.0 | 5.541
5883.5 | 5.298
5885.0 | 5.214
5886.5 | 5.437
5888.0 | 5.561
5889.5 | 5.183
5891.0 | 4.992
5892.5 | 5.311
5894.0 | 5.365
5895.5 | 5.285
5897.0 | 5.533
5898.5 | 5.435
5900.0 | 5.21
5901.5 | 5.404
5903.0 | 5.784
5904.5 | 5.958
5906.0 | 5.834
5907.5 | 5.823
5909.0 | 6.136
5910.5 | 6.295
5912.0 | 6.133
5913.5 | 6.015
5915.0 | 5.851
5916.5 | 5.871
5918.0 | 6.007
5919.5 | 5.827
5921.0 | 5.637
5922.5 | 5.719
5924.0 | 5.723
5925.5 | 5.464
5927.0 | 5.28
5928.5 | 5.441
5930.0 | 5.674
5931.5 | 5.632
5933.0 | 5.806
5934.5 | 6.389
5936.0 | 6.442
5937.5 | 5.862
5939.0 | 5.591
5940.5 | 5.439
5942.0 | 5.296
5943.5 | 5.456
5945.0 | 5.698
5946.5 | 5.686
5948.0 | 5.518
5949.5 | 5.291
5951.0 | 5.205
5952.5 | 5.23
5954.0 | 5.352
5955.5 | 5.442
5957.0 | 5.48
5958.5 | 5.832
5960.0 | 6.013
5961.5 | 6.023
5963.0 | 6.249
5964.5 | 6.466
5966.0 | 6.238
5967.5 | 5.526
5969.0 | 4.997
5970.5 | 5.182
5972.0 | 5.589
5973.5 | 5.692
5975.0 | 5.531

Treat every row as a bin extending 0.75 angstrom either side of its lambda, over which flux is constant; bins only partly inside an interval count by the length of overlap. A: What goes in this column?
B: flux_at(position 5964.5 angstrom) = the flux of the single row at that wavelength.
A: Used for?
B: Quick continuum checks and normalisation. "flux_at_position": 6.466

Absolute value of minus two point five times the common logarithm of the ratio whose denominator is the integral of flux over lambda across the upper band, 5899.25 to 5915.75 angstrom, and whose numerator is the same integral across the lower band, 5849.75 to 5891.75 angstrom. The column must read 1.0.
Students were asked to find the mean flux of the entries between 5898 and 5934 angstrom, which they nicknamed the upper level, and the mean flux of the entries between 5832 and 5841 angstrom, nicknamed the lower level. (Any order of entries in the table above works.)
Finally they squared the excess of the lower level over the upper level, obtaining 0.019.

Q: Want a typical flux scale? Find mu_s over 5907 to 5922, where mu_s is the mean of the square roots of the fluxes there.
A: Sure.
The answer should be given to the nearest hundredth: 2.44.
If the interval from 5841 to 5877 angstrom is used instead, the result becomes 2.44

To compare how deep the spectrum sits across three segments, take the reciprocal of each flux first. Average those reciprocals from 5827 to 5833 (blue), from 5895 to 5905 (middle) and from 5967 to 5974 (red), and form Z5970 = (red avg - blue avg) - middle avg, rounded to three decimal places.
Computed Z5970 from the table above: -0.172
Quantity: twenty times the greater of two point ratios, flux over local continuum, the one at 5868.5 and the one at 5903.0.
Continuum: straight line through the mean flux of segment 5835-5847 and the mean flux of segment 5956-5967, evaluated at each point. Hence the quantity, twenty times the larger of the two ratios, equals 21.7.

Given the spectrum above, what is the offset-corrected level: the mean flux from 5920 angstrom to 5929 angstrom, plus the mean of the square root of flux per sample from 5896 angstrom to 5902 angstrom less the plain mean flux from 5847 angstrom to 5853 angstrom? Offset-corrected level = 2.2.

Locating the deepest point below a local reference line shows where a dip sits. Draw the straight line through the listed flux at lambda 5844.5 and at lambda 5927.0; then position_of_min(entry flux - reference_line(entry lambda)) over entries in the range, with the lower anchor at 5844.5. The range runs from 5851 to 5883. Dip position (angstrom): 5856.5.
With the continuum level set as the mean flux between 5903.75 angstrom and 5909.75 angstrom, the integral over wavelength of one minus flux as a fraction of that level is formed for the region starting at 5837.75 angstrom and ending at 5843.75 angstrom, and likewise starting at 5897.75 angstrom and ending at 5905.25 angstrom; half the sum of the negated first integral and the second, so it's 0.20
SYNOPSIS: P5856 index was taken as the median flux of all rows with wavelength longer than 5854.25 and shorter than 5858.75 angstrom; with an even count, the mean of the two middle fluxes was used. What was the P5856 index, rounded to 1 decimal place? 5.6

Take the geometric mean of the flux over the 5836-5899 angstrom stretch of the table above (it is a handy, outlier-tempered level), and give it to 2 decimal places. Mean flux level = 5.78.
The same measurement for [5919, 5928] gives 5.61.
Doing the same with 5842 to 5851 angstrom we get 5.71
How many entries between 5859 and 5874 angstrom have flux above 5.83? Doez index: 7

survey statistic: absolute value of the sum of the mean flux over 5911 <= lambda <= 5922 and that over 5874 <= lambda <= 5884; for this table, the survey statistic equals 12.1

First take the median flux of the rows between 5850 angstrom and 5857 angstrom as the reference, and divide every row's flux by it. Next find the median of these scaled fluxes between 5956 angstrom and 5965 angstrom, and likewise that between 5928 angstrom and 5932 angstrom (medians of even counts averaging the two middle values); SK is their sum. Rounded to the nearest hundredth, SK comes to 2.01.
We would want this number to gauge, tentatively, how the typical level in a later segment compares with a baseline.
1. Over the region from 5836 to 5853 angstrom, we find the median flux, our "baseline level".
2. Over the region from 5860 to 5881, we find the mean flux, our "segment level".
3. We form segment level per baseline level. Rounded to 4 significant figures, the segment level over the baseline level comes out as 1.061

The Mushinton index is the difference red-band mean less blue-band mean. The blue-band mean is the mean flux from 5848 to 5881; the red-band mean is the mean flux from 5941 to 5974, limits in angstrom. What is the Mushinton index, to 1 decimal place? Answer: -0.4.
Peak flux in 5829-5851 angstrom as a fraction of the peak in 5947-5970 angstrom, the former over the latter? 0.968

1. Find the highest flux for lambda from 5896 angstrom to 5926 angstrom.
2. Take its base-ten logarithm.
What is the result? 0.799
